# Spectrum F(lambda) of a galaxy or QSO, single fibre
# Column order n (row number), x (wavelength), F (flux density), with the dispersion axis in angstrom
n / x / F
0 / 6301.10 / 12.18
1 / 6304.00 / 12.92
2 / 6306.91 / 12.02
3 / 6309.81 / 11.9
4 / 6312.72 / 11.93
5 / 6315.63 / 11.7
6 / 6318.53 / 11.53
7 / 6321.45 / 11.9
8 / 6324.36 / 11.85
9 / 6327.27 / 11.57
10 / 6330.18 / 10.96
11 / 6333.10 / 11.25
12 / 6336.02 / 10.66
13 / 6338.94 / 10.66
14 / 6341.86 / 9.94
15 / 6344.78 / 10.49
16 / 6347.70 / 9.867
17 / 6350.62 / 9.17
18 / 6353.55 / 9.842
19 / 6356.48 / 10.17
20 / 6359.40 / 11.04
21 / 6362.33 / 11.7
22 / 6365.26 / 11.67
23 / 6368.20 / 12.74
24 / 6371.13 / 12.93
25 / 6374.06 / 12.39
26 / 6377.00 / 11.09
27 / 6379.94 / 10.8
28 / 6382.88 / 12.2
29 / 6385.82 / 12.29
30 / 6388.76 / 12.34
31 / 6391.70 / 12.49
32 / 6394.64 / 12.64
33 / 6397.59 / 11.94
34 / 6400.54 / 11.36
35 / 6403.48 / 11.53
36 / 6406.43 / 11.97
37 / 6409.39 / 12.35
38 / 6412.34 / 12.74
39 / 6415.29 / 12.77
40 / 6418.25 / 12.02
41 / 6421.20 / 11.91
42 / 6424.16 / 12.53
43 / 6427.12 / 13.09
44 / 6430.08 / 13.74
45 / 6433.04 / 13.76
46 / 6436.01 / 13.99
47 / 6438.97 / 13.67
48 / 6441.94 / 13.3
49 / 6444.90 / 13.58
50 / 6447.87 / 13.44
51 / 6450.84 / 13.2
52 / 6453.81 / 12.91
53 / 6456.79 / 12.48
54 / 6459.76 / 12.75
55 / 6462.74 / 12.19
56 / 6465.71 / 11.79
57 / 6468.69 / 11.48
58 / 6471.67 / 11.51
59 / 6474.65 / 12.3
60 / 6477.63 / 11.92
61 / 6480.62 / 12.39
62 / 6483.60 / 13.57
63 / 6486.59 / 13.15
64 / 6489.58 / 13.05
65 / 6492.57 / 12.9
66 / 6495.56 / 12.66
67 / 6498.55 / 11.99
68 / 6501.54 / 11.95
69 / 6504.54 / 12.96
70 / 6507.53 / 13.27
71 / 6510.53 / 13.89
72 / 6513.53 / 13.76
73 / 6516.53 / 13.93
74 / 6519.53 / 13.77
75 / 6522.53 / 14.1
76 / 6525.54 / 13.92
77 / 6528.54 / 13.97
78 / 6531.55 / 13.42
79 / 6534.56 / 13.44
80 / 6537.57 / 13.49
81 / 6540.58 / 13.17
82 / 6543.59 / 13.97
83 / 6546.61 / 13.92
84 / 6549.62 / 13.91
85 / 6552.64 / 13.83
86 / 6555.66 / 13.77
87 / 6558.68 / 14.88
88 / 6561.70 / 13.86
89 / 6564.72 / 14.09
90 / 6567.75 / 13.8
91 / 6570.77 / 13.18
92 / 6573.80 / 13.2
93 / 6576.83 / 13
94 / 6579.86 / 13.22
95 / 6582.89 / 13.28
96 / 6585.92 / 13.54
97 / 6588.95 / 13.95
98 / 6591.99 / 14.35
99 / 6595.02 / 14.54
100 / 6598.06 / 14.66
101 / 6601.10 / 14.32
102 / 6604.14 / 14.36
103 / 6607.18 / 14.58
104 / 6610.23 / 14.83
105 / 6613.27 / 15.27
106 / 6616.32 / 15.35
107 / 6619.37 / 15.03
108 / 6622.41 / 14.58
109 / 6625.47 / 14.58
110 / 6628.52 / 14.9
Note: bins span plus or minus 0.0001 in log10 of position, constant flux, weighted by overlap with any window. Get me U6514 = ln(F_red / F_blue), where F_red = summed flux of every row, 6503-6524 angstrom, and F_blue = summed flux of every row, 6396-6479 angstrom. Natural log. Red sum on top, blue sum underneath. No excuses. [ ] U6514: -1.3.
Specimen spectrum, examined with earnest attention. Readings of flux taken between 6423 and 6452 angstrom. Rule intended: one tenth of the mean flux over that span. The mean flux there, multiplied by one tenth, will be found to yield 1.34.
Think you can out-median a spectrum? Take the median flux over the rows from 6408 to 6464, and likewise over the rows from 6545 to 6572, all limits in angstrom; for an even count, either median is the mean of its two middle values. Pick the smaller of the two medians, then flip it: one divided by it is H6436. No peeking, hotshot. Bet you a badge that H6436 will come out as 0.077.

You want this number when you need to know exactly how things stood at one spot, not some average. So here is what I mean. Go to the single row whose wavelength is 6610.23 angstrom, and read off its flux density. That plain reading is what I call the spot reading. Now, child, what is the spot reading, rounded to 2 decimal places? 14.83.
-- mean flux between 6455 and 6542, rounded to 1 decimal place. 12.9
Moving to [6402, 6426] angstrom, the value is 12.2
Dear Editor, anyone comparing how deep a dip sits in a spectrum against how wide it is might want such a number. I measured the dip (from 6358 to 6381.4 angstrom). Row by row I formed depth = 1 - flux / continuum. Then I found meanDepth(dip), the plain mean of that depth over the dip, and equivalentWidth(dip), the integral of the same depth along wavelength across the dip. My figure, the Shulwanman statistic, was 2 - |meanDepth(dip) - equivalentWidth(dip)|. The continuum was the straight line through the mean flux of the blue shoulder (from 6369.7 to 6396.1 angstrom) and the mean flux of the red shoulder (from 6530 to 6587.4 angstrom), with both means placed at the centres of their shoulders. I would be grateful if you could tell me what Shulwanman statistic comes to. 1.59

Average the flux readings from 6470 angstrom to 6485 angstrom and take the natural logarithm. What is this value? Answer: 2.51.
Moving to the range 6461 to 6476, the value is 2.47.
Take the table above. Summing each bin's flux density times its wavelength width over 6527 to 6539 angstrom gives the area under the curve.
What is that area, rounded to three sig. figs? 163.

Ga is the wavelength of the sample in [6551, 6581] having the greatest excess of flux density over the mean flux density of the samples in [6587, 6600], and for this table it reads 6558.68 angstrom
